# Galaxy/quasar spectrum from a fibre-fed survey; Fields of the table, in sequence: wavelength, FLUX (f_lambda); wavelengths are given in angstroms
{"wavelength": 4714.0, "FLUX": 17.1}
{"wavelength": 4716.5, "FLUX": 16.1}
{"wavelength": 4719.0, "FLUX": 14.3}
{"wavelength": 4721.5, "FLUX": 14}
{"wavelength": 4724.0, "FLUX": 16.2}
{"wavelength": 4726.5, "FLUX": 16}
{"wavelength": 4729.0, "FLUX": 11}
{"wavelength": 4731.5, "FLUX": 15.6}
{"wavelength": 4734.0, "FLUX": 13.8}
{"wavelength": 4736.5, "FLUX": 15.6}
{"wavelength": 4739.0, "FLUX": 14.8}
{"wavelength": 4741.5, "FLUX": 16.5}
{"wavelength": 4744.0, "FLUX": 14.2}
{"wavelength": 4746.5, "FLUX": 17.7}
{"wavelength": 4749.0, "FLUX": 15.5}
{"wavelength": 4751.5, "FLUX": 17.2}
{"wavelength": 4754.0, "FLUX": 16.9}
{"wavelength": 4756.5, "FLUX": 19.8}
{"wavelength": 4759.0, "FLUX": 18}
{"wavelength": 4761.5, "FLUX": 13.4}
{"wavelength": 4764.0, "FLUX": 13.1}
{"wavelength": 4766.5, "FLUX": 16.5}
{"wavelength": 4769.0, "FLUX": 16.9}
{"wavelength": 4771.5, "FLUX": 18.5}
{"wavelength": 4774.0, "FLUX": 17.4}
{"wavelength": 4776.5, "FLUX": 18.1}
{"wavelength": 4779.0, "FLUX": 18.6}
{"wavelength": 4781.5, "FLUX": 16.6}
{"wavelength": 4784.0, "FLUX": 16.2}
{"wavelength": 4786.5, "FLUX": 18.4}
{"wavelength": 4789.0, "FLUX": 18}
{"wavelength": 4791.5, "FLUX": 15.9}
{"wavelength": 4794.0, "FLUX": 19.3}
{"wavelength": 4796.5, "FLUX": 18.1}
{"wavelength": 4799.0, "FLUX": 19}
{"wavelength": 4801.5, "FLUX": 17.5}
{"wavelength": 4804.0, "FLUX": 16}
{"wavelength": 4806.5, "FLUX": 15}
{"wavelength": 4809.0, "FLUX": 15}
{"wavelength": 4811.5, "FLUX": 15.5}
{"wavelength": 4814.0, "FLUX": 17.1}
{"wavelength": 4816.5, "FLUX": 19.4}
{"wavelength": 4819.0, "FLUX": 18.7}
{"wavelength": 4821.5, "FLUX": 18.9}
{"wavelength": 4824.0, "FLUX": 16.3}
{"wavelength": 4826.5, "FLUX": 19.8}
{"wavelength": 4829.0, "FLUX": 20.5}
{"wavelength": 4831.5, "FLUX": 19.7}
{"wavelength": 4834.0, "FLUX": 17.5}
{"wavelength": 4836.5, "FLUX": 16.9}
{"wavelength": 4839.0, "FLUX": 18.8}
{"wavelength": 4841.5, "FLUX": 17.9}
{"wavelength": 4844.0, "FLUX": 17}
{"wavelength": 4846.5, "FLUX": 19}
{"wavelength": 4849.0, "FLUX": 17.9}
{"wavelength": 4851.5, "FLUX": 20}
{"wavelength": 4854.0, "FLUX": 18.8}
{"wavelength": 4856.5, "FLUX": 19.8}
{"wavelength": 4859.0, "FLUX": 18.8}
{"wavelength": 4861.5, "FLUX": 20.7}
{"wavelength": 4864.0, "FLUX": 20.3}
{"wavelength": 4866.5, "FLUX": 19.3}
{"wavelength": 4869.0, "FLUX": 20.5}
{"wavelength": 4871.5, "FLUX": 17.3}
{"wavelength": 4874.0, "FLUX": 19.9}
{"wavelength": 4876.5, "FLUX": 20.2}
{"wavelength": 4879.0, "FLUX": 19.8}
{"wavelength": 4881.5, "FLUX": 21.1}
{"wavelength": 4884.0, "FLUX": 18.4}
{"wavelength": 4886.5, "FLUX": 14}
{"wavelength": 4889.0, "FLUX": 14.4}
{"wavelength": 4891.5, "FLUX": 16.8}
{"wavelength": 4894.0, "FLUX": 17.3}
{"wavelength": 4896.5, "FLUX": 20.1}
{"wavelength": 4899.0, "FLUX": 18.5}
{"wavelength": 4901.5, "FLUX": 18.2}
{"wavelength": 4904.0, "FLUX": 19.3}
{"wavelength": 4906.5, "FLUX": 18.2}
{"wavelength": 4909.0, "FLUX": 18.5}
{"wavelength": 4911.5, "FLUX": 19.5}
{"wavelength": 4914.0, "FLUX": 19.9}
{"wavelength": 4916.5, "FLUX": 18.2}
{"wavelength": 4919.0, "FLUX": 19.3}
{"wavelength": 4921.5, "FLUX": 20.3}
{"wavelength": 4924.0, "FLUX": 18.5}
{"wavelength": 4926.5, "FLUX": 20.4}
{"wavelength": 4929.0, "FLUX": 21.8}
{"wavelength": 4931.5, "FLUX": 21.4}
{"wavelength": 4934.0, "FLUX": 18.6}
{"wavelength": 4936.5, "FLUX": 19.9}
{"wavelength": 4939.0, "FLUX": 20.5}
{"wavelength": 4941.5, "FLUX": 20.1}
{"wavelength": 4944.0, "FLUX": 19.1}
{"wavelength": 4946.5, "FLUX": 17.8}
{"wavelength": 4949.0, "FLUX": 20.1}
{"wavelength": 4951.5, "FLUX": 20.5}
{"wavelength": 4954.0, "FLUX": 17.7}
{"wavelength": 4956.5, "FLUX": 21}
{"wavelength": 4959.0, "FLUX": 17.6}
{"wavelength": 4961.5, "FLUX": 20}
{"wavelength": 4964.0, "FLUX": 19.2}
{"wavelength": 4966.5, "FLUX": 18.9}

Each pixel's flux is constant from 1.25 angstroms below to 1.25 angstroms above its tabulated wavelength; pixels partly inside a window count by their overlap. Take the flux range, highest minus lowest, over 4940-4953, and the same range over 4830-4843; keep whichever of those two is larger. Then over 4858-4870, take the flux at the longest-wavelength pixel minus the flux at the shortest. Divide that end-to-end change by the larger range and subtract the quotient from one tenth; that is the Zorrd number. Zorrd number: -0.51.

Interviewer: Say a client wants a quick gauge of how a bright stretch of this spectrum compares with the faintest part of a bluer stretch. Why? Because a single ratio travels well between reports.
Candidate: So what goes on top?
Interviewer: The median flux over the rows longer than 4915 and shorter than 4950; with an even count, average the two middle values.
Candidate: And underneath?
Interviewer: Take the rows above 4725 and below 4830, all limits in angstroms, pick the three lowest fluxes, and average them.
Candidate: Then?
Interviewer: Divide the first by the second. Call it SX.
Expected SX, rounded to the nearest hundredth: 1.60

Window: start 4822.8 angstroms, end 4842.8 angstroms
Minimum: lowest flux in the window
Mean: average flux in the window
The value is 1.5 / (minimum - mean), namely -0.71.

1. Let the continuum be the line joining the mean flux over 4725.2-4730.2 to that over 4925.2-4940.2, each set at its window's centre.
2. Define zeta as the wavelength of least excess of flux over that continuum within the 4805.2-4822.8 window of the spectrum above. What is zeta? 4809.0 angstroms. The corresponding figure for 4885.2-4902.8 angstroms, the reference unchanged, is 4886.5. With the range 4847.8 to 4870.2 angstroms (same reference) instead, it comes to 4849.0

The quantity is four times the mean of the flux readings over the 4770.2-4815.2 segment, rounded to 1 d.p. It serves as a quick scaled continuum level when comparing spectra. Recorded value 68.9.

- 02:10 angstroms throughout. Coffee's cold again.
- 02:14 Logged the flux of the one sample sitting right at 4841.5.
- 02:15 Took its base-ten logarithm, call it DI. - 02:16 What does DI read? 1.25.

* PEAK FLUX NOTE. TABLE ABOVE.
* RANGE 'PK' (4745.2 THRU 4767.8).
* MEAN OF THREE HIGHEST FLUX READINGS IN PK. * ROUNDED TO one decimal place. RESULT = 18.5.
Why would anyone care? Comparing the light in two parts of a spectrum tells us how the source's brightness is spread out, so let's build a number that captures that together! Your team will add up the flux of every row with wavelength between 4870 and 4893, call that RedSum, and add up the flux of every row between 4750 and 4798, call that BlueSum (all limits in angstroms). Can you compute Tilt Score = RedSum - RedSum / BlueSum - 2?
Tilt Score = 159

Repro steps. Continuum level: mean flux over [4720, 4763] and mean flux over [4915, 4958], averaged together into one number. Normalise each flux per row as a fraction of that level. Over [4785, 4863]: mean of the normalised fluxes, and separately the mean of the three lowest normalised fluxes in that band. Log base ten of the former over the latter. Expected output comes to 0.08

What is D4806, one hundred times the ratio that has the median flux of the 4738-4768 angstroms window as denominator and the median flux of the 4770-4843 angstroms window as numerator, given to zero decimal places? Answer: 109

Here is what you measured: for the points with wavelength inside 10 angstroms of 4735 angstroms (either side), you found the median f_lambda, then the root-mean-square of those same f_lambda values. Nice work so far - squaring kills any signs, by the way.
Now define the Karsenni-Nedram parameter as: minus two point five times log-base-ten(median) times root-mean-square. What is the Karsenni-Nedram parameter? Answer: -44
